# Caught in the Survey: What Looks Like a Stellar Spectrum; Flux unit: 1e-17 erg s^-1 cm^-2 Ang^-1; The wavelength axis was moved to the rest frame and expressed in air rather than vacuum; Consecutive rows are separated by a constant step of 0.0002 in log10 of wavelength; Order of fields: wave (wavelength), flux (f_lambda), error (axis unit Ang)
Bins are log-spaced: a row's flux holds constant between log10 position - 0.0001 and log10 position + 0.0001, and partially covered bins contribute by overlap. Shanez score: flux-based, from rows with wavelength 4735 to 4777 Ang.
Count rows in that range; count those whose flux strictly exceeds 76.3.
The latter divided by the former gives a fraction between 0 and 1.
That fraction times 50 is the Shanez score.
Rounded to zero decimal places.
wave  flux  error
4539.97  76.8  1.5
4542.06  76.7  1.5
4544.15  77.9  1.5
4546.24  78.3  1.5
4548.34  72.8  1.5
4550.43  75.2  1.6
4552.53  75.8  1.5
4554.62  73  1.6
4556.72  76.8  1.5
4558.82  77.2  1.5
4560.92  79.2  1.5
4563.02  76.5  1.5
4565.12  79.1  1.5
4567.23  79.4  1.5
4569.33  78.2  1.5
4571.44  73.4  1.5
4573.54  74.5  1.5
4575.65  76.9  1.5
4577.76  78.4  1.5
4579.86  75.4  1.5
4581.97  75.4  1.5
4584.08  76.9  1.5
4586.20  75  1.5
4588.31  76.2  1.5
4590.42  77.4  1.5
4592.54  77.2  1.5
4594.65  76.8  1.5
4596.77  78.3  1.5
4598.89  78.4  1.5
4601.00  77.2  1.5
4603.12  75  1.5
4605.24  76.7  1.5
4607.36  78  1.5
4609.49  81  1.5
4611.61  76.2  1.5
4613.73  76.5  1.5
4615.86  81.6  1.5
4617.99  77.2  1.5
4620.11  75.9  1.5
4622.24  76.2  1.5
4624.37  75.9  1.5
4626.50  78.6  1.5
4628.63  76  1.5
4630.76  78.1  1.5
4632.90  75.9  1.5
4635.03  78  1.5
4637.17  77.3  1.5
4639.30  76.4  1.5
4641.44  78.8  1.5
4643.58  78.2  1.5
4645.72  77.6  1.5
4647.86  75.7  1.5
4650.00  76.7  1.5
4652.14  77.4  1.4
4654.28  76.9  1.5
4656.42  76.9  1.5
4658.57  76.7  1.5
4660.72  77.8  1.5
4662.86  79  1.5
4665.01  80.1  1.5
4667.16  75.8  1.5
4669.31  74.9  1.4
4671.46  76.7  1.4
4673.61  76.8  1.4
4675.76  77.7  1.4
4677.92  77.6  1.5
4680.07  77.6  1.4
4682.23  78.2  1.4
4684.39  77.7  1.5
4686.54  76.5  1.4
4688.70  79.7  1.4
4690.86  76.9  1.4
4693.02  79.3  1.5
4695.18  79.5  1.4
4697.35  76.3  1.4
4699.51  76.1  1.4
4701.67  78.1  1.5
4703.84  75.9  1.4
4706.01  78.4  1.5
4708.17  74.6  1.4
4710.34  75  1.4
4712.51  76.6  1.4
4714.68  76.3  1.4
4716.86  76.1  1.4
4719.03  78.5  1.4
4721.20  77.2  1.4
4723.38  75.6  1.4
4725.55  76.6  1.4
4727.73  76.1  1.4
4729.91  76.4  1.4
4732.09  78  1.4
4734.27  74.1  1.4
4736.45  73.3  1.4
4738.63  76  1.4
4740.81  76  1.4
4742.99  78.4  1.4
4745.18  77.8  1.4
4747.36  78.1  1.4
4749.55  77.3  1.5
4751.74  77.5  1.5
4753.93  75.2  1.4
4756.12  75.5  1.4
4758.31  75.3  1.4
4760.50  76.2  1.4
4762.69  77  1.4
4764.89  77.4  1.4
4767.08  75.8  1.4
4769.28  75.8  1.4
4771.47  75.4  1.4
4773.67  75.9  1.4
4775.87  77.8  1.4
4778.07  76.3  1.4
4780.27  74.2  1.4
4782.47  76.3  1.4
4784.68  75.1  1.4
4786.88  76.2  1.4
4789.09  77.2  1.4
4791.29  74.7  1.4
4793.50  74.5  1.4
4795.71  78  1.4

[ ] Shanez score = 21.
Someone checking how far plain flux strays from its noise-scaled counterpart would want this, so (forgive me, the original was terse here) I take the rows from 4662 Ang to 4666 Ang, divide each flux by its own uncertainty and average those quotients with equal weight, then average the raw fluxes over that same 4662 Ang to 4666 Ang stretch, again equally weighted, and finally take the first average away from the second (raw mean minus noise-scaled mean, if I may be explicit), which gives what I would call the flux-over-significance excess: 26.5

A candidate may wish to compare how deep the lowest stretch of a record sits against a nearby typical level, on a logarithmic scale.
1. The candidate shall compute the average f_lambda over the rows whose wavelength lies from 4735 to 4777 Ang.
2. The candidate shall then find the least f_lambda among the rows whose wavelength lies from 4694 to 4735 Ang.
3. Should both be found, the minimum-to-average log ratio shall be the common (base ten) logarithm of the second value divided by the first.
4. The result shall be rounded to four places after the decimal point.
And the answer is -0.0133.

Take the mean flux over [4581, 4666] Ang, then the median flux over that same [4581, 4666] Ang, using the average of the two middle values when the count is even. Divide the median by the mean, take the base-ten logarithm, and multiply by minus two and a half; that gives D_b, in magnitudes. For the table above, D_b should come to 0.0032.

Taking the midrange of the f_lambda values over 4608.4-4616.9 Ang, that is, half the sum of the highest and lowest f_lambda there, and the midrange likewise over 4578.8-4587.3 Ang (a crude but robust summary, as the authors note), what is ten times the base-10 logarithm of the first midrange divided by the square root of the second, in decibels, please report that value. 9.57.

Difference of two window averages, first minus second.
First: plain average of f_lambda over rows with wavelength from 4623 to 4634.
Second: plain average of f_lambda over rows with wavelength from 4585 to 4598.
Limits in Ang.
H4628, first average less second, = 0.1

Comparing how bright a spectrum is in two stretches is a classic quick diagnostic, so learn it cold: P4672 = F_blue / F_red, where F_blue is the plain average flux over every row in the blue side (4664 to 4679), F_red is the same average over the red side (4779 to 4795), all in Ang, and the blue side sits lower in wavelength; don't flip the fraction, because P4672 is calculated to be 1.02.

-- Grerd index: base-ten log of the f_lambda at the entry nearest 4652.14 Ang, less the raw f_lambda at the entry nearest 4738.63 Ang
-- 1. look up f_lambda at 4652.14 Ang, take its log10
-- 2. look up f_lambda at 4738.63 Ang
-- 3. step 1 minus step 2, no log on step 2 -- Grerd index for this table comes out -74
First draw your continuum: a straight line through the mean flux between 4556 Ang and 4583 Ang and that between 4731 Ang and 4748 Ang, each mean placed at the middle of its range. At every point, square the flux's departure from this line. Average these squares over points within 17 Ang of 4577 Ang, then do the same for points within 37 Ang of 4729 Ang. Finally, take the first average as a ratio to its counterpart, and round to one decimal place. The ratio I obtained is 1.5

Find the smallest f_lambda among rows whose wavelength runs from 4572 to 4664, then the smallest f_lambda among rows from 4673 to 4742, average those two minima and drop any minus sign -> 73.9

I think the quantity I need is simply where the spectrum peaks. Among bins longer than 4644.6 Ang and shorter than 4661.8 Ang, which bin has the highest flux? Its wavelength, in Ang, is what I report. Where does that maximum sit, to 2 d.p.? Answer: 4660.72 Ang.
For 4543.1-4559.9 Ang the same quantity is 4546.24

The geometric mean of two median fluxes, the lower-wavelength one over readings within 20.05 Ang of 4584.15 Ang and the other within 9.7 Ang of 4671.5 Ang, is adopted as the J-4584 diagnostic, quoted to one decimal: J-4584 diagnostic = 77.2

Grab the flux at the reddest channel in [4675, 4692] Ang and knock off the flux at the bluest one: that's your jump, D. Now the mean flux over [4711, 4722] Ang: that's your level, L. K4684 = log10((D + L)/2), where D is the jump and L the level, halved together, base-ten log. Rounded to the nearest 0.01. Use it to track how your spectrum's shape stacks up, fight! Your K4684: 1.58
